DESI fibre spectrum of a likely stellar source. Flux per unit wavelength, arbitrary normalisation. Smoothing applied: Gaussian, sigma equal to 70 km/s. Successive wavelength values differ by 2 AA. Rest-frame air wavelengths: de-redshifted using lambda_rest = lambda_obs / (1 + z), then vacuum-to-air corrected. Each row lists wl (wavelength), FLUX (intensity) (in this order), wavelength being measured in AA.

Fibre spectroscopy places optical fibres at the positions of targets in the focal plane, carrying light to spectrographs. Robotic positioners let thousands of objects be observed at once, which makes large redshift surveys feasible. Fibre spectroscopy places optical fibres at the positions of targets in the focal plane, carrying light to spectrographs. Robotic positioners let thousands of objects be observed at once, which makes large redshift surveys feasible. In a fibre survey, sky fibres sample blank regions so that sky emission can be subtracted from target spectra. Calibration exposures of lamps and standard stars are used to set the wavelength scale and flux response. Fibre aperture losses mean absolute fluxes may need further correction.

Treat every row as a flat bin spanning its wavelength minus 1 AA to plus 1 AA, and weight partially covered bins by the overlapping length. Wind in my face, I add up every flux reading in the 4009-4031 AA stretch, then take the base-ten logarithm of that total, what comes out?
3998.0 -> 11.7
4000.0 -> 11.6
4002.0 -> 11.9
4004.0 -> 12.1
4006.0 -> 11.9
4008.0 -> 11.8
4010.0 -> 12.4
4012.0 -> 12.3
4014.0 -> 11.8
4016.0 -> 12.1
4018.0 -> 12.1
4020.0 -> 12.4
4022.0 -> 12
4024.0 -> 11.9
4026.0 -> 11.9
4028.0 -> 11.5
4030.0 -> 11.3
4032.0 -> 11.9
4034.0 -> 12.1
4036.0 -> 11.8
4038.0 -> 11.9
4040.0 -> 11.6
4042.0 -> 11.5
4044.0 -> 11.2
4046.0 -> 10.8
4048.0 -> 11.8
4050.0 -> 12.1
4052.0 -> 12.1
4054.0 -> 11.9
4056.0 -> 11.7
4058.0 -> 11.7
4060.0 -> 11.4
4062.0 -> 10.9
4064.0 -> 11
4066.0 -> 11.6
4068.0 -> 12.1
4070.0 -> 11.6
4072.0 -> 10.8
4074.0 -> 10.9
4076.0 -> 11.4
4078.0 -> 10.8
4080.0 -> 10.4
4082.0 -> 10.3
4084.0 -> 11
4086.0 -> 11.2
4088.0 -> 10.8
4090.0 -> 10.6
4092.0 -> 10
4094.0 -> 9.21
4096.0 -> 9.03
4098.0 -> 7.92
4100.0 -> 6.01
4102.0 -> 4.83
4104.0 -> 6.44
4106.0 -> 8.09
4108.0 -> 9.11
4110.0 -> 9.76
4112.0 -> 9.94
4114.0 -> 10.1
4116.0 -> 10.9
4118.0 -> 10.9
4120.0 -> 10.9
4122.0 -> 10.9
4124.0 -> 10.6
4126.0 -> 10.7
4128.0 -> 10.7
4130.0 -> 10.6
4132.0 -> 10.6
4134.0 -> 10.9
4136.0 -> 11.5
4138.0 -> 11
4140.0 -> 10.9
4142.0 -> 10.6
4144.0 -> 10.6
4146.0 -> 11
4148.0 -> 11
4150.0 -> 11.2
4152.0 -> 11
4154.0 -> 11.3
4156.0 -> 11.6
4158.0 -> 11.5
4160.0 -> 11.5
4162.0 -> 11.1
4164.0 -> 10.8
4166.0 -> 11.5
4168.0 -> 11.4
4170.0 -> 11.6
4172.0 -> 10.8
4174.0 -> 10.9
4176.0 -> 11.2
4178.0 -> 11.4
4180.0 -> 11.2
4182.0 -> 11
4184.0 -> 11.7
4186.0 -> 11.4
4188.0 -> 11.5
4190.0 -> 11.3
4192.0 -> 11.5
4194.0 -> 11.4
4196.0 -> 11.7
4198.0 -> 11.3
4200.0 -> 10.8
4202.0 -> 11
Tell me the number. 2.12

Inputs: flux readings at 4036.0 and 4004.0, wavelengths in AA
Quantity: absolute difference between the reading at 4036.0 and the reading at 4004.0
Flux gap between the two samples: 0.3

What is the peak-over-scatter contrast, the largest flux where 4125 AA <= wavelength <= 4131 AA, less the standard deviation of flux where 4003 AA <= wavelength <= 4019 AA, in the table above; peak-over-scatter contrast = 10.5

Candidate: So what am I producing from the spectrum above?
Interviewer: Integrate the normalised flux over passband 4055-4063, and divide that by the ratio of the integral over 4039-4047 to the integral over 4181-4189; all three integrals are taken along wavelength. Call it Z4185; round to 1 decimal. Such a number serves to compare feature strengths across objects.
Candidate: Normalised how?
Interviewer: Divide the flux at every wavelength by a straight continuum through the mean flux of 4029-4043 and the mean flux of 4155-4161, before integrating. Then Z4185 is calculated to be 8.1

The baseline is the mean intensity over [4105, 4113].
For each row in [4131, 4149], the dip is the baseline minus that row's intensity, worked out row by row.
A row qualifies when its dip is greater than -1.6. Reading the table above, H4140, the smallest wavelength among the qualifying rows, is 4132.0 AA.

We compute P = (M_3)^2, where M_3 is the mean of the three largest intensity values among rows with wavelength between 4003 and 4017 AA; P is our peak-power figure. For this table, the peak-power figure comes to 150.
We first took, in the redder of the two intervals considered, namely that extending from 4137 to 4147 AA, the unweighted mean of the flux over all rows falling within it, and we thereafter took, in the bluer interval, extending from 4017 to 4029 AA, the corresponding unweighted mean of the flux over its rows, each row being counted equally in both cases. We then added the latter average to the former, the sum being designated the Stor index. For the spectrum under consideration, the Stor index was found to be 22.8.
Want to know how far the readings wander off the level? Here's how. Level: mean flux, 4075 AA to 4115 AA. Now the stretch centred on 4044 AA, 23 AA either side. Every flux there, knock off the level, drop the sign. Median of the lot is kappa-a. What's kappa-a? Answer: 2.4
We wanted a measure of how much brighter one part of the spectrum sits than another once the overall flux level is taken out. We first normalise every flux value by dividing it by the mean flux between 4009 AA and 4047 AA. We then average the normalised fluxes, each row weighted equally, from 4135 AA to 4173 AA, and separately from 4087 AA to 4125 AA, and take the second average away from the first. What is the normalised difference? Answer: 0.16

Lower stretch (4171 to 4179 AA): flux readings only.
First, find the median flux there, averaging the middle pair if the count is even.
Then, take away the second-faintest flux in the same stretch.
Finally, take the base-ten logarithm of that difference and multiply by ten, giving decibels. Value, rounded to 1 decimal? -8.2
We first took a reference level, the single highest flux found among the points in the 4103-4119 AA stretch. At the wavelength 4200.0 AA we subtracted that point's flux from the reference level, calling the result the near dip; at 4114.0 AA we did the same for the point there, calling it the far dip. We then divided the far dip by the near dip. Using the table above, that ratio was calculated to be 8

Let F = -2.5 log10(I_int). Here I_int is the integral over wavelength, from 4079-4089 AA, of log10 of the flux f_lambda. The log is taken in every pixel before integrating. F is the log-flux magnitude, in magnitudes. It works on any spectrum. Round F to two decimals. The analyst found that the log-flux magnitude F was -2.53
